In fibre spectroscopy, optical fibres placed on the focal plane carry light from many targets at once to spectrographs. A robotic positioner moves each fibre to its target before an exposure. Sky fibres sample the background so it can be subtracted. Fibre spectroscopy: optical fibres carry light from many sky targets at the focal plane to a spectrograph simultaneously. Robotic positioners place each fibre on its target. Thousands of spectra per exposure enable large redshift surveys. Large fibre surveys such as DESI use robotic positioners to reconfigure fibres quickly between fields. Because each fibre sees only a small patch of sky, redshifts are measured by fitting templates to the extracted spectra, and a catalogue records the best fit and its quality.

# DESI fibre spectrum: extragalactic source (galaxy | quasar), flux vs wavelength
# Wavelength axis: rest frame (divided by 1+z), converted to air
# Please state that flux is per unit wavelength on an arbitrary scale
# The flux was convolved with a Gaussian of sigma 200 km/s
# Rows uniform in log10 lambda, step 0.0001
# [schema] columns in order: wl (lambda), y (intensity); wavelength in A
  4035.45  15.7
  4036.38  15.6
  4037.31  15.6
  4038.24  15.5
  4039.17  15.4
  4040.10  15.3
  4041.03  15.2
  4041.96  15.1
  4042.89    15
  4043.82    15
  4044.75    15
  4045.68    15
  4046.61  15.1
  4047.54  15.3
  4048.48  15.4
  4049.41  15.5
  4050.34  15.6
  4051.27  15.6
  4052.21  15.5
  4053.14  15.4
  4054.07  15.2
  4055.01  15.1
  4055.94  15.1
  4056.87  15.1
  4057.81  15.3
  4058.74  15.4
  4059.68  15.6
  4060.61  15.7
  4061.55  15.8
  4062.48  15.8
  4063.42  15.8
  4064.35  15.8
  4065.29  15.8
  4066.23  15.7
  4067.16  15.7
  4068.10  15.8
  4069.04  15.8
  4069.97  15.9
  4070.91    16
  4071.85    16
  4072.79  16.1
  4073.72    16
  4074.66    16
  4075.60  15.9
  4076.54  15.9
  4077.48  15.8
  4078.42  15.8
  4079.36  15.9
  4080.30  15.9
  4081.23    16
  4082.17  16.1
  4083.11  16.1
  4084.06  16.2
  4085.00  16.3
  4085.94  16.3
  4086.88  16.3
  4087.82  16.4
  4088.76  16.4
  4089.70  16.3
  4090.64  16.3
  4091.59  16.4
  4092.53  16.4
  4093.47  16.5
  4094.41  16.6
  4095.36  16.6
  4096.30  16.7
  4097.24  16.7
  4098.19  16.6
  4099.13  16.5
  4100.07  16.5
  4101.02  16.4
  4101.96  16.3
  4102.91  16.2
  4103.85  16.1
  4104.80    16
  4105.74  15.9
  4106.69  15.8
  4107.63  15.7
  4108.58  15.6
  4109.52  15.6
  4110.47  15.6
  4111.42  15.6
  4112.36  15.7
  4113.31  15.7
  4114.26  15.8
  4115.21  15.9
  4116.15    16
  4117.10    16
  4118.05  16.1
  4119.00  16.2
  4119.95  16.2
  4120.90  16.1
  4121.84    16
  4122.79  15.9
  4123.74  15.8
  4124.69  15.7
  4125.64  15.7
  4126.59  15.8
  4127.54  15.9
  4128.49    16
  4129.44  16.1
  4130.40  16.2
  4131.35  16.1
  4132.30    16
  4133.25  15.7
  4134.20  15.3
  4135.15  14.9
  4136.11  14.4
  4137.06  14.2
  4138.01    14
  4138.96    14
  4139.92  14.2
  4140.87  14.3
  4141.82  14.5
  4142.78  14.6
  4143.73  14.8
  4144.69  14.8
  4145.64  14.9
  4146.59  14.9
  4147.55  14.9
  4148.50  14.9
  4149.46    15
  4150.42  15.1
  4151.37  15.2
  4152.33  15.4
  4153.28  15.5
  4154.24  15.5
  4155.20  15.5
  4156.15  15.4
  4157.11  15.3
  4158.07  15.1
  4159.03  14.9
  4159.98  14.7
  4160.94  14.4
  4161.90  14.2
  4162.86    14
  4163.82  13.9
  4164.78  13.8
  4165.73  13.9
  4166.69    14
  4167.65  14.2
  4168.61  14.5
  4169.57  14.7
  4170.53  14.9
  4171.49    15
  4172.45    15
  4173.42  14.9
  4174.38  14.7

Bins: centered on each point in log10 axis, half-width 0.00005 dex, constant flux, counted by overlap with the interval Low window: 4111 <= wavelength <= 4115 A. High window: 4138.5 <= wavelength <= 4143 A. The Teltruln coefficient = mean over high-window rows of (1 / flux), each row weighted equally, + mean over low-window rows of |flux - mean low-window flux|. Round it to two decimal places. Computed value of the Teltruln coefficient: 0.12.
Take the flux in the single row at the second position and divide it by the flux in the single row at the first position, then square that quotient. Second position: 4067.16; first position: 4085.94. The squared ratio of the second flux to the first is 0.93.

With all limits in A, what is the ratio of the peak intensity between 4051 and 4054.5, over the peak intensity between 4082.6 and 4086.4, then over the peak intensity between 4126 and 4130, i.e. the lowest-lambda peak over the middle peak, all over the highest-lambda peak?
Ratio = 0.059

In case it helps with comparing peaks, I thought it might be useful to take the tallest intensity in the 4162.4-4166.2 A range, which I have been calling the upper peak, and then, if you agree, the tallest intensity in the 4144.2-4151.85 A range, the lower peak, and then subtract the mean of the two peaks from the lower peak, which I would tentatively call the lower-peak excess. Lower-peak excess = 0.6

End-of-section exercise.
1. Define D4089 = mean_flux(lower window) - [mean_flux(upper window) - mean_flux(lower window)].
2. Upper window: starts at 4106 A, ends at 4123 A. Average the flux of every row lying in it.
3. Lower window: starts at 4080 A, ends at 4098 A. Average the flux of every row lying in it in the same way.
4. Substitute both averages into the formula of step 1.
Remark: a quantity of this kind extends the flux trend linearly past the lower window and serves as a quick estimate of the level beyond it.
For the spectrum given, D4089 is 16.8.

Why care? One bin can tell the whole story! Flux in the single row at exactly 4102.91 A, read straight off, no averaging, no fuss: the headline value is 16.2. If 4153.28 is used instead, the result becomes 15.5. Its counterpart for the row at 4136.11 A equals 14.4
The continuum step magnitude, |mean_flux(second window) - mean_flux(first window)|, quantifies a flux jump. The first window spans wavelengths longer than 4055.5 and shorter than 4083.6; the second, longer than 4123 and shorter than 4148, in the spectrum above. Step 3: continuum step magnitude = 0.64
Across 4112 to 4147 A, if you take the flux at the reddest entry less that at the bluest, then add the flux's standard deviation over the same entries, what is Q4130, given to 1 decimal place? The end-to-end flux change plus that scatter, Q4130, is -0.1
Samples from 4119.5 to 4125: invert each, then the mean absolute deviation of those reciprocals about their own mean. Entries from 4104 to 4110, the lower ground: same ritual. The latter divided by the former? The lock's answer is 0.91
